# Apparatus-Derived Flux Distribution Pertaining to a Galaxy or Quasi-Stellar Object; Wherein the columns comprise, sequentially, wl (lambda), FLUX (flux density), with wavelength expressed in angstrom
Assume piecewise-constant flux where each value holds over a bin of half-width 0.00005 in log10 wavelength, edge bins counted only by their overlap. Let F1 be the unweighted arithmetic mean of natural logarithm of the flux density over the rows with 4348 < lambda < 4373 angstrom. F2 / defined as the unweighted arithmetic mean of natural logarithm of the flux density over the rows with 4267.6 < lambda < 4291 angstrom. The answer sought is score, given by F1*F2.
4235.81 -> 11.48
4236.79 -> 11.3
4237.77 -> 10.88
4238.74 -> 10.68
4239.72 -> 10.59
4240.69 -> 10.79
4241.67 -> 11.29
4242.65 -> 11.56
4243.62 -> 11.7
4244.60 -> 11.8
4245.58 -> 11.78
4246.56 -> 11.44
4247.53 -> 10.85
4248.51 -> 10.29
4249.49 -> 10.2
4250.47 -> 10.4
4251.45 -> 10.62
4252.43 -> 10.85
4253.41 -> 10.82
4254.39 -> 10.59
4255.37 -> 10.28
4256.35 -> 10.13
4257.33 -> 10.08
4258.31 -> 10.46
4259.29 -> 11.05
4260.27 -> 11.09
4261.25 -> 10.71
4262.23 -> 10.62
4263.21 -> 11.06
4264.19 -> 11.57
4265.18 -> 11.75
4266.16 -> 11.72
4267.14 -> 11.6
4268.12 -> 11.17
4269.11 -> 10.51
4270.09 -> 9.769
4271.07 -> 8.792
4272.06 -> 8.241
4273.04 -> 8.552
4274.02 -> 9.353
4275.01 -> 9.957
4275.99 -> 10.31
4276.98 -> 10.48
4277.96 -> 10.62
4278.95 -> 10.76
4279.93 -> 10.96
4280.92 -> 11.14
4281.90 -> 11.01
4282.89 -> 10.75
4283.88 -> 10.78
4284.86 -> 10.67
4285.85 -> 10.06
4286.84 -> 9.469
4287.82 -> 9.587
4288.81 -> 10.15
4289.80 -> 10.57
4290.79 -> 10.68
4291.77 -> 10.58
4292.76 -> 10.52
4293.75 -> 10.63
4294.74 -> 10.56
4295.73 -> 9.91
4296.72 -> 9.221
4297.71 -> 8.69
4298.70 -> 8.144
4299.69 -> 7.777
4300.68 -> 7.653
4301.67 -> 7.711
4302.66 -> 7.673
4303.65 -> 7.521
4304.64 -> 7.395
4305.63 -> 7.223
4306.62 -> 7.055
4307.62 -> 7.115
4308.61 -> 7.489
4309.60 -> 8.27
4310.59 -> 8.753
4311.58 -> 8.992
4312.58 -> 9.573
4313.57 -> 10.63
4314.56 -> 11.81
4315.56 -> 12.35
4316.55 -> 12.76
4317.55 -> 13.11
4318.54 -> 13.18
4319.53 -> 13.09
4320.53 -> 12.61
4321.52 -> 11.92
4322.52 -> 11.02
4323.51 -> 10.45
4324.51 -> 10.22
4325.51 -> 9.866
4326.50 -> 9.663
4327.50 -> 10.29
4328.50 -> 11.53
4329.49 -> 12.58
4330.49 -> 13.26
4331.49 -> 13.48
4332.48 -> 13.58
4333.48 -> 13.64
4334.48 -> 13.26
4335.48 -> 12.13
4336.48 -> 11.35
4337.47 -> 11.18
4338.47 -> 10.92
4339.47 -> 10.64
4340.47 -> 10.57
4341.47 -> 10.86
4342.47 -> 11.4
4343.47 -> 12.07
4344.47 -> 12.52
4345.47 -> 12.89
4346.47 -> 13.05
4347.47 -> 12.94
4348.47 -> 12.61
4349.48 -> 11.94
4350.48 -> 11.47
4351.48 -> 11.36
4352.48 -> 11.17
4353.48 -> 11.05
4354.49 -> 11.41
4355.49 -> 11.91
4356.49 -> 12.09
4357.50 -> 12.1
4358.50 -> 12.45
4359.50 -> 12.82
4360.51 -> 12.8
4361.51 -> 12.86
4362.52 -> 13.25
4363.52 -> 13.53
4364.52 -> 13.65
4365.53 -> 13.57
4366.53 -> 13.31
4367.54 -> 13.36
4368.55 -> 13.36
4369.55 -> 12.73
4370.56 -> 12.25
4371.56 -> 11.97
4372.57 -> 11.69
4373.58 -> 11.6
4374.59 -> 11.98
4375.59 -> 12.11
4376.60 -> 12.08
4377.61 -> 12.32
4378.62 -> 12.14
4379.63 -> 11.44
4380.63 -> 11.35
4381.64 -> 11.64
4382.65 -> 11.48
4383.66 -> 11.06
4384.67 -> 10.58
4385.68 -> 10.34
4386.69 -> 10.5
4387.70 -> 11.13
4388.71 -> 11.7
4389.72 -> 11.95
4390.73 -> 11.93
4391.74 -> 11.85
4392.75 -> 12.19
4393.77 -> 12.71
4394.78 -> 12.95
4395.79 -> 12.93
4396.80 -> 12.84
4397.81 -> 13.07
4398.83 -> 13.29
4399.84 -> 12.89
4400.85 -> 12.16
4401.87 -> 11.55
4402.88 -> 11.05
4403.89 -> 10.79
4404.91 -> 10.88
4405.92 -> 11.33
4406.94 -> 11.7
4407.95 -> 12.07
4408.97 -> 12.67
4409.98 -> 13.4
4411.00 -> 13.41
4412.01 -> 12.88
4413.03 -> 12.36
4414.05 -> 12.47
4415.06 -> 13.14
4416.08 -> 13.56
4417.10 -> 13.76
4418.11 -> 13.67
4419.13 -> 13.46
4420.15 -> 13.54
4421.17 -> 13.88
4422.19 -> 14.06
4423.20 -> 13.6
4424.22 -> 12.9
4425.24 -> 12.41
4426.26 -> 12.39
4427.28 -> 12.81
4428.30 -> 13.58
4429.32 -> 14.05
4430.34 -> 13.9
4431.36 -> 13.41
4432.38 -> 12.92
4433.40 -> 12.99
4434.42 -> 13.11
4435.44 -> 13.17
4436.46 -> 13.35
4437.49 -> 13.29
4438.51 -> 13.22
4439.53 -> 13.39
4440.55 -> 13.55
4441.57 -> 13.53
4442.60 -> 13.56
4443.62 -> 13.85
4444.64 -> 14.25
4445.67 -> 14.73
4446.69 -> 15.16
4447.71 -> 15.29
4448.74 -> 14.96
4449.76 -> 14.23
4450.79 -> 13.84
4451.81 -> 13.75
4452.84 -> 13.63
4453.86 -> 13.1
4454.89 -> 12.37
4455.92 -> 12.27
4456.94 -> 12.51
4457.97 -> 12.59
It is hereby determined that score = 5.8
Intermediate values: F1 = 2.52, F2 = 2.32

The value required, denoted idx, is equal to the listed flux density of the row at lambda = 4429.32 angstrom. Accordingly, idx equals 14.05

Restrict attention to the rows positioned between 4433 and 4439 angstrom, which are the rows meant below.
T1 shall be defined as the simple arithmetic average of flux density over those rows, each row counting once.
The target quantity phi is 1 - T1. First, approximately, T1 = 13.2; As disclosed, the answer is -12.2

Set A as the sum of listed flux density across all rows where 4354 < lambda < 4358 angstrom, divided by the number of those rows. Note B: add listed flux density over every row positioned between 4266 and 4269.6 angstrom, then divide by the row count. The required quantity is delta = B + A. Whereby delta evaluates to 23.1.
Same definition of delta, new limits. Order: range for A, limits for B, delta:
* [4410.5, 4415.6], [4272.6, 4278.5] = 22.7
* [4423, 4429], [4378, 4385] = 24.3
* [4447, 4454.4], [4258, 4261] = 25.0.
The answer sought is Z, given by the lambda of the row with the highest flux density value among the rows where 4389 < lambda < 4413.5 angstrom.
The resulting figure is 4411.00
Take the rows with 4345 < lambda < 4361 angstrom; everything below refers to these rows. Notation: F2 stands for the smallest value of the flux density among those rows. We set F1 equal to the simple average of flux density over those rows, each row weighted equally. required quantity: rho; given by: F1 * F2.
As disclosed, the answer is 134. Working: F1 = 12.1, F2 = 11.05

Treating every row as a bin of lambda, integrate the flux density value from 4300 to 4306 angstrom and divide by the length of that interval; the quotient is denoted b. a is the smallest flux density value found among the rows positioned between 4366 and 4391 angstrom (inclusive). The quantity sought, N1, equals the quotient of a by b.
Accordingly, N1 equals 1.37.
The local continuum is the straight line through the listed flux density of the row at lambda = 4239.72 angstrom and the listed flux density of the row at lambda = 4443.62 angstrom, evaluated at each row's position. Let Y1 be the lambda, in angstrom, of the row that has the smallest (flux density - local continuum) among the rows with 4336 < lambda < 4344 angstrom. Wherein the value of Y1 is 4340.47 angstrom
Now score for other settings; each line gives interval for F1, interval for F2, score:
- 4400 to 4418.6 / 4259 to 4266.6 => 6.1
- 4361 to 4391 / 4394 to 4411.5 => 6.2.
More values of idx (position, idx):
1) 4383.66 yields 11.06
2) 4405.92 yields 11.33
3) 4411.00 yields 13.41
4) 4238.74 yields 10.68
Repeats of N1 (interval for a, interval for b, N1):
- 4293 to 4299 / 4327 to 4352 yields 0.68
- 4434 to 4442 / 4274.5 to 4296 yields 1.25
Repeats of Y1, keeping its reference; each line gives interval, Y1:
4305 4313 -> 4306.62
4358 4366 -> 4358.50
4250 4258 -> 4257.33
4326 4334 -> 4326.50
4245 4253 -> 4249.49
